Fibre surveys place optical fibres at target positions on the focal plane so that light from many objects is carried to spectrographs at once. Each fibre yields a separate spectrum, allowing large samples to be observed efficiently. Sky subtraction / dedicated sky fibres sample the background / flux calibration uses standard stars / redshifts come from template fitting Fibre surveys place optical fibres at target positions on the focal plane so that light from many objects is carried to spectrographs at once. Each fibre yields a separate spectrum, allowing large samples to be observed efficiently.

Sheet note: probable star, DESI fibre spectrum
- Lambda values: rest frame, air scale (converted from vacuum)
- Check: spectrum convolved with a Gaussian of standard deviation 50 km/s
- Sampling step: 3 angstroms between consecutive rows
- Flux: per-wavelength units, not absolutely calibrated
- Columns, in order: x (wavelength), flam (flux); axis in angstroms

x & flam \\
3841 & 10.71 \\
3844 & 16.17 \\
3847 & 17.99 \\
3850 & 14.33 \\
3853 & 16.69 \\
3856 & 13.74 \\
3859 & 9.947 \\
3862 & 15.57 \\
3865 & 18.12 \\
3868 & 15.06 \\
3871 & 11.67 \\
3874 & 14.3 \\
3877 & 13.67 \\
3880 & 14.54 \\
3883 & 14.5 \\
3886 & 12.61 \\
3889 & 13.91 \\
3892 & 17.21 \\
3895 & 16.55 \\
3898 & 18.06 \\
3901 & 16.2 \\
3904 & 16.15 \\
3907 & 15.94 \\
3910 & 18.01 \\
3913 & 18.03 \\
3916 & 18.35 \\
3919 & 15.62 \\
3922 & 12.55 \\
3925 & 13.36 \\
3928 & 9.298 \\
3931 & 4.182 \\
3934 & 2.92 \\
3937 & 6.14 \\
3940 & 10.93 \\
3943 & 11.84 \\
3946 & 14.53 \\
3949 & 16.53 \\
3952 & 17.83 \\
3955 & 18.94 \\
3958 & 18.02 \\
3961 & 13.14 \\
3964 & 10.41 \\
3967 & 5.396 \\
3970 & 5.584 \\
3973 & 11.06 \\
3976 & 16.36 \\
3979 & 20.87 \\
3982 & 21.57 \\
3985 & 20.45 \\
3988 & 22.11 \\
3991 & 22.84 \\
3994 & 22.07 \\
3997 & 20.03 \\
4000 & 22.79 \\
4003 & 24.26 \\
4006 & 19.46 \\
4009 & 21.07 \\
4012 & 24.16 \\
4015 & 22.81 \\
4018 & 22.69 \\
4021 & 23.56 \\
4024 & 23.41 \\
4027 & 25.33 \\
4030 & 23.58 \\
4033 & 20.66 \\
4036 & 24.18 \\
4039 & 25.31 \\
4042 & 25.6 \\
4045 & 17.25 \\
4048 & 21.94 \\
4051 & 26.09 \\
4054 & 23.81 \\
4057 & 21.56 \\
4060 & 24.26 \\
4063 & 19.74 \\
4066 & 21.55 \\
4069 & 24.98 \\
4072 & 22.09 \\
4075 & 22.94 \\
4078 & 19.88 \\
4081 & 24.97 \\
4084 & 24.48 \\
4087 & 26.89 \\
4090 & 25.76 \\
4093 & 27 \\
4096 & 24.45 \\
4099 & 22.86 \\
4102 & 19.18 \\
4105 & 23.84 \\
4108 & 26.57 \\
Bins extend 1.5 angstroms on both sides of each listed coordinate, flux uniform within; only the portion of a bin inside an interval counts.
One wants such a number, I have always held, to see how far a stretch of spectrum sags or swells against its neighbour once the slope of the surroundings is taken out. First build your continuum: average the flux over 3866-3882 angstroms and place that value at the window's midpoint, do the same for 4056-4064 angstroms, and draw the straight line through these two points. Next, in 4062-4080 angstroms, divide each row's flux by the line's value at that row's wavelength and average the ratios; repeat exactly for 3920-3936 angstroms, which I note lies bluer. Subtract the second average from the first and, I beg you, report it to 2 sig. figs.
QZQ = 0.45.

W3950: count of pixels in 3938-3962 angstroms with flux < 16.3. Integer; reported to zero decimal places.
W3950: 4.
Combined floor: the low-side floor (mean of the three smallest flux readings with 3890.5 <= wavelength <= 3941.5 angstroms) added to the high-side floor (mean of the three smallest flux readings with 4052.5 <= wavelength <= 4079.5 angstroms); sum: 25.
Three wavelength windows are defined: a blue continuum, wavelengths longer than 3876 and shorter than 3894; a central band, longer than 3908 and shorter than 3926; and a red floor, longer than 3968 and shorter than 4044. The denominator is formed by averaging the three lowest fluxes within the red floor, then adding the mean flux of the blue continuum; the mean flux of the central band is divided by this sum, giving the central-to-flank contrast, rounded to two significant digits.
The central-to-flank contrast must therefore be 0.63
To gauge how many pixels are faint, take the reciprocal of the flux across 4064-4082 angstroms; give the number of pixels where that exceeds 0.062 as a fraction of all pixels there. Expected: 0.0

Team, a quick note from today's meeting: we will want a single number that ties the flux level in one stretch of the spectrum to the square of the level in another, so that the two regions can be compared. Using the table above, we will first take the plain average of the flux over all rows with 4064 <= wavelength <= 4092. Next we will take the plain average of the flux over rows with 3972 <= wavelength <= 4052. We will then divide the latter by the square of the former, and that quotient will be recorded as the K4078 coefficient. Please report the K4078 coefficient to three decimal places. 0.039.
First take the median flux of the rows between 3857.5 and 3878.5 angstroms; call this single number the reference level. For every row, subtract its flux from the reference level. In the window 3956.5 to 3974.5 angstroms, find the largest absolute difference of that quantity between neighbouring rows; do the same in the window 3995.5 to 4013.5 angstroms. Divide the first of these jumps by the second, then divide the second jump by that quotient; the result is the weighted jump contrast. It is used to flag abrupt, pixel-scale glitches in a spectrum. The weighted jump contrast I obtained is 4.2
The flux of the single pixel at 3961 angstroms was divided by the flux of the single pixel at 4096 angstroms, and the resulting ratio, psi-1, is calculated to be 0.5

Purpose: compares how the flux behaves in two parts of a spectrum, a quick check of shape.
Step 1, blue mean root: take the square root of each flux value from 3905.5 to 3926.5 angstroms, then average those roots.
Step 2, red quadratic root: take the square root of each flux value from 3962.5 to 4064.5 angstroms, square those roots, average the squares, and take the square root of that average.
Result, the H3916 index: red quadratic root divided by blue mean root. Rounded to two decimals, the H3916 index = 1.14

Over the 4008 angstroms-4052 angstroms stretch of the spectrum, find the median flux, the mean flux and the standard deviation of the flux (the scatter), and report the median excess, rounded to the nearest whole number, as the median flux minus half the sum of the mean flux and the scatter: 11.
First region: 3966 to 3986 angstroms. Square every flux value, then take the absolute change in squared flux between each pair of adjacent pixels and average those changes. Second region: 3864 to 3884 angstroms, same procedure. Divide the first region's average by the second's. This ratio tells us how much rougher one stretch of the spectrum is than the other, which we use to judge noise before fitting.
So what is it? 1.6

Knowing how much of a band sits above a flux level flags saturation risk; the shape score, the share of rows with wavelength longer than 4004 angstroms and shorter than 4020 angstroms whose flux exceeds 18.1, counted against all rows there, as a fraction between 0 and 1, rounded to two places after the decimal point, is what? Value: 1.00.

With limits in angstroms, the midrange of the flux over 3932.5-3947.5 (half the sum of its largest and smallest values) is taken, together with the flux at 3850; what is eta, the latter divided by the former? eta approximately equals 1.6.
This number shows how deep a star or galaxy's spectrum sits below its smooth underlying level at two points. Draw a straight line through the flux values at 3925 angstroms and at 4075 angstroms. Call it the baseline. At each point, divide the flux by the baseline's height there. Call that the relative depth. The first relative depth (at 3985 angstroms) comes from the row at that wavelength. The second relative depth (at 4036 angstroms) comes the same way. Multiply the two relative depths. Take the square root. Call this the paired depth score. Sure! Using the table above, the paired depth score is 1.19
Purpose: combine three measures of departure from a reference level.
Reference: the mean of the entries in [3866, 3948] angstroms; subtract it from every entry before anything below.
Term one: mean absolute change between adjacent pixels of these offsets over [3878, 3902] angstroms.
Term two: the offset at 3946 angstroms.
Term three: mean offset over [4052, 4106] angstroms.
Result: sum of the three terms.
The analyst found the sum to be 12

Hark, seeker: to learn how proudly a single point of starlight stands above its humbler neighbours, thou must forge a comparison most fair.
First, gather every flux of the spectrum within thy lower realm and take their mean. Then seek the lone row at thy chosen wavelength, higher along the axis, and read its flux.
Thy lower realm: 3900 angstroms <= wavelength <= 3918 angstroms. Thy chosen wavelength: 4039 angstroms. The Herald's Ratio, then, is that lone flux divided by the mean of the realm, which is 1.48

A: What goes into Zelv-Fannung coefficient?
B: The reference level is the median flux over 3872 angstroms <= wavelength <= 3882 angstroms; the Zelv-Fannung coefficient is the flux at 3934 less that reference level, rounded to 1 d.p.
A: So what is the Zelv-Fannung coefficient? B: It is -11.4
